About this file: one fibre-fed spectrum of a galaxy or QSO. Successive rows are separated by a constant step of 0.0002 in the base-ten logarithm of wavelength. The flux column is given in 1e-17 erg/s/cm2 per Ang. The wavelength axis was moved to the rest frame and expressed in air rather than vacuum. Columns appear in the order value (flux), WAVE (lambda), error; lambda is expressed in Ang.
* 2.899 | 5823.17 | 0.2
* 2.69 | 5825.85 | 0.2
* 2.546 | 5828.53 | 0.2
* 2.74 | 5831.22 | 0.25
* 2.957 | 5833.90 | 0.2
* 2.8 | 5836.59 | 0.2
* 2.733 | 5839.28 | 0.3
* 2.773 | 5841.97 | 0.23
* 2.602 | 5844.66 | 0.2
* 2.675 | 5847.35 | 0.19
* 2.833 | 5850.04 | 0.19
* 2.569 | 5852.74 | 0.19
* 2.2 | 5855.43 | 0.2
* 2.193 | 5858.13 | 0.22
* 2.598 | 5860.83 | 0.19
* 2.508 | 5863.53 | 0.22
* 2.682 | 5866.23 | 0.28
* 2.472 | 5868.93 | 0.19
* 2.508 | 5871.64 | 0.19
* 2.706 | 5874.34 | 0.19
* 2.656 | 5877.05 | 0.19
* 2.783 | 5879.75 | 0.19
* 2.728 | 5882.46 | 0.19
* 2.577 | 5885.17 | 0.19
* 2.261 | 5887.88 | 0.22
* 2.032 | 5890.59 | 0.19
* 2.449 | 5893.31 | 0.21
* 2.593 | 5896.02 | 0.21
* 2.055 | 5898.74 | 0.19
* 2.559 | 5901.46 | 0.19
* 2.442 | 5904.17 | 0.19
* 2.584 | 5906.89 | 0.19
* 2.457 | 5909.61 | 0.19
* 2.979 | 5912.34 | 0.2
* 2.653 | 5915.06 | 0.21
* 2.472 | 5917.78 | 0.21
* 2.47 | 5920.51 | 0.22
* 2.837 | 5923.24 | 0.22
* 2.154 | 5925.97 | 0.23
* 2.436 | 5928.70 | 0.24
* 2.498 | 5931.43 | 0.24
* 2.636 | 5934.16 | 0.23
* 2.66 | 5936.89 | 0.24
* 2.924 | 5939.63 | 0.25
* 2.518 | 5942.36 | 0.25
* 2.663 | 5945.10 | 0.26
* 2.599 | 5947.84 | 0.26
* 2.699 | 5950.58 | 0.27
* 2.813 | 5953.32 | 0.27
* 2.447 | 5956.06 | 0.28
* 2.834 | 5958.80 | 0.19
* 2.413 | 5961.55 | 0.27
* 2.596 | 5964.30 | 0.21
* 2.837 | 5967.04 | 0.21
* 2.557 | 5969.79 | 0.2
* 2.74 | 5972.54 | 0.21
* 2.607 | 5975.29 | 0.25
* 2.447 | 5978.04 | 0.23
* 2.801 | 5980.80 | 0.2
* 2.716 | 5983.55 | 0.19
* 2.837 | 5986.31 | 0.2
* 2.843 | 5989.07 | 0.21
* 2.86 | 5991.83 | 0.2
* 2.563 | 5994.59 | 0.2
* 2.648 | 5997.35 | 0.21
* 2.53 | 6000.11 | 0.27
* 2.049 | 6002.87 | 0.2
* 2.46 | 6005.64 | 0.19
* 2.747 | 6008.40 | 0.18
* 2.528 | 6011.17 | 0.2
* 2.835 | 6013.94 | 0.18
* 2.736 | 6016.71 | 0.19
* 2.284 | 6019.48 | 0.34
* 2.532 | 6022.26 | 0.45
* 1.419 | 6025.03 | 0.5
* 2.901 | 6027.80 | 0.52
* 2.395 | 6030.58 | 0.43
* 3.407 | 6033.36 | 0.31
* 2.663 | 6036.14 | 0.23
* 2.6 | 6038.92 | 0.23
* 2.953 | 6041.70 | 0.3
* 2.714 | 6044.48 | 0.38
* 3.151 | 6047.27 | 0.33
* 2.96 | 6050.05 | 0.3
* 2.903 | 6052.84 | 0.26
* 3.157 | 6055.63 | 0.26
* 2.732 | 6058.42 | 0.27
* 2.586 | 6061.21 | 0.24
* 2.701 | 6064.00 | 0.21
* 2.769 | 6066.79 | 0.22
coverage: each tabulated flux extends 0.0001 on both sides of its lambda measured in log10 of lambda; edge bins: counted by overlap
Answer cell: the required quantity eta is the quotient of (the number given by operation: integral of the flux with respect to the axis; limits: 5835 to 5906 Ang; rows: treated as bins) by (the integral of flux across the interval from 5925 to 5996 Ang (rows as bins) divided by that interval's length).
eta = 68.2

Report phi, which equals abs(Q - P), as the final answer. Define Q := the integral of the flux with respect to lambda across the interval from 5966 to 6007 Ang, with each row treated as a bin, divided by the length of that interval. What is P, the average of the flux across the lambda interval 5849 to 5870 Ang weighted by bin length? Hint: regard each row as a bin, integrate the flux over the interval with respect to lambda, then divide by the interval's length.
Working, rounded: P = 2.50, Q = 2.63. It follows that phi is 0.13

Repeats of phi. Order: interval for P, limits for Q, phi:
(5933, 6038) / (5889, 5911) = 0.23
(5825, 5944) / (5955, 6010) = 0.05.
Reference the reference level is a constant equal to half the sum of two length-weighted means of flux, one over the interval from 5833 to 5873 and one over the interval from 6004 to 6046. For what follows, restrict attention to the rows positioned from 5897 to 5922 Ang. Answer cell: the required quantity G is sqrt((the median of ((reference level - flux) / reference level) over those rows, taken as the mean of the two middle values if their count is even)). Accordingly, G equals 0.23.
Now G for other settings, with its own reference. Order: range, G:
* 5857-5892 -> 0.11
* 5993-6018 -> 0.13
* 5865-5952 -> 0.10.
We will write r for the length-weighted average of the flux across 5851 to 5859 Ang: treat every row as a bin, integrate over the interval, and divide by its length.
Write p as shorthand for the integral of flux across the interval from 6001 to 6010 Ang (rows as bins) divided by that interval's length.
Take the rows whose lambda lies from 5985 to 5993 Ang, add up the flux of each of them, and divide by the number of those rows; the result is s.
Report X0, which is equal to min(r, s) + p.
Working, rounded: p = 2.4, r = 2.35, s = 2.85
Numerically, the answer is 4.8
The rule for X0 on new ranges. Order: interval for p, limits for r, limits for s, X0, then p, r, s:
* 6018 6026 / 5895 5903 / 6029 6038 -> 4.5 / 2.1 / 2.40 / 2.82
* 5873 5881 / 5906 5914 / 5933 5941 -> 5.4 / 2.7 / 2.68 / 2.74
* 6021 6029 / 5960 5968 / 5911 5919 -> 4.9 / 2.3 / 2.61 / 2.70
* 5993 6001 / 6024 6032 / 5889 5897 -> 4.9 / 2.6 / 2.28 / 2.36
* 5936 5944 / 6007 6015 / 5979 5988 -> 5.4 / 2.7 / 2.70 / 2.78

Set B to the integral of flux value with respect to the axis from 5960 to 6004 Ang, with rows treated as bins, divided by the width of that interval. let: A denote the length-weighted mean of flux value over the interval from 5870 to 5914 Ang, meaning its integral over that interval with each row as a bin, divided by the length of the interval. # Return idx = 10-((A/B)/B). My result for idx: 9.64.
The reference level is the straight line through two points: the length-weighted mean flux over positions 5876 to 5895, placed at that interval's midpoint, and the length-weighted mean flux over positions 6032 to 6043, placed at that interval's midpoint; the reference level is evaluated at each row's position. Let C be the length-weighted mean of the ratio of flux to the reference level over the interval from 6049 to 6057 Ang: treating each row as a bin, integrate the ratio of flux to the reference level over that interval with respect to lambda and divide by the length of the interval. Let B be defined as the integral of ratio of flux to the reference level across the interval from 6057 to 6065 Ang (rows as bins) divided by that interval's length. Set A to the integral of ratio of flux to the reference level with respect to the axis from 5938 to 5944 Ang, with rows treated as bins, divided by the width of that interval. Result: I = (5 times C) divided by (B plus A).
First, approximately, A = 1.03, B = 0.90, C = 1.02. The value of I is 2.65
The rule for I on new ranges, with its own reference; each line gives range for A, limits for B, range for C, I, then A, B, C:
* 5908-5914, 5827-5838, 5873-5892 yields 2.29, 1.06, 1.17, 1.02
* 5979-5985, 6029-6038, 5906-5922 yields 2.58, 0.99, 0.97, 1.01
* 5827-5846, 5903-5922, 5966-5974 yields 2.30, 1.16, 1.00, 0.99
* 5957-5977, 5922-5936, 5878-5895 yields 2.56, 0.97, 0.96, 0.99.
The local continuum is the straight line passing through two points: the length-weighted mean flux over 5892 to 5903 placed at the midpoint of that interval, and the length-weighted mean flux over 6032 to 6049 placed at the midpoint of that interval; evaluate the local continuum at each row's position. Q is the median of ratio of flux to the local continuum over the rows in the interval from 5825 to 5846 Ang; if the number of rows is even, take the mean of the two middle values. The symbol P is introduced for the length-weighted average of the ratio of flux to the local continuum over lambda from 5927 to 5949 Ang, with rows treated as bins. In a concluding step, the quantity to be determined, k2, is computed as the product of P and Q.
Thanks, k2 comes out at 1.27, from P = 1.02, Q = 1.25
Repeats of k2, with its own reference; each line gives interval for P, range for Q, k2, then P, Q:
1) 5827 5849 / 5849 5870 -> 1.38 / 1.24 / 1.11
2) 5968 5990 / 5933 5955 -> 1.03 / 1.00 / 1.04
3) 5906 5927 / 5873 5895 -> 1.15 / 1.04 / 1.11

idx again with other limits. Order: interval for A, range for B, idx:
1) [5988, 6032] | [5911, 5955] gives 9.63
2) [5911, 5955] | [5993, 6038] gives 9.60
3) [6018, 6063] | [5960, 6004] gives 9.61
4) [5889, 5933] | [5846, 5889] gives 9.62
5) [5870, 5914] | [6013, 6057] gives 9.66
